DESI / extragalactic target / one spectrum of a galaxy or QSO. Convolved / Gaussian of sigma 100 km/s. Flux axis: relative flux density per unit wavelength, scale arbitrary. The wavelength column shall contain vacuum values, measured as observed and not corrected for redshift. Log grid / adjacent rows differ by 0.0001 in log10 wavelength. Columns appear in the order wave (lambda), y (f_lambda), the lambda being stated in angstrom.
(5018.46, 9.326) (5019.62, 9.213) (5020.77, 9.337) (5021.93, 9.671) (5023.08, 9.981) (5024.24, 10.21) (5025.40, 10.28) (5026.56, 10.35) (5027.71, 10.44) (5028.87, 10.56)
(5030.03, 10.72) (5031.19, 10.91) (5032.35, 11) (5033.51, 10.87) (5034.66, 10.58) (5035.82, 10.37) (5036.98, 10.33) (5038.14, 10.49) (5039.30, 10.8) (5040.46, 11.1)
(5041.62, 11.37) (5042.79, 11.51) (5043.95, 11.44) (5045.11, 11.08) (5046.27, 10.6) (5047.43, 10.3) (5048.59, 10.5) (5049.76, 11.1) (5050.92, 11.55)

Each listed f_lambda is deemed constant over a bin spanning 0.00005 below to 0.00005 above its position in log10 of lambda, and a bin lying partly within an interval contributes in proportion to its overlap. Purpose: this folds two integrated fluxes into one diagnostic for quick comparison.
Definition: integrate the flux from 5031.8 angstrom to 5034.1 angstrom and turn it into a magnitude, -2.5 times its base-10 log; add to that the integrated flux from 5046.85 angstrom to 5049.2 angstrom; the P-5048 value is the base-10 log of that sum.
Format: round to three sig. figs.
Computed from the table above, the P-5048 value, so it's 1.32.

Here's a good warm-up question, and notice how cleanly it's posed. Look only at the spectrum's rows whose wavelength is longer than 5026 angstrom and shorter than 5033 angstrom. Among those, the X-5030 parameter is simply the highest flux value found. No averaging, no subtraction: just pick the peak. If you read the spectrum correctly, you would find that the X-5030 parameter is 11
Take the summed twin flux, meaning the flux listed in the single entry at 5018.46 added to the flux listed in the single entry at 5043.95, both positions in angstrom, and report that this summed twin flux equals 20.8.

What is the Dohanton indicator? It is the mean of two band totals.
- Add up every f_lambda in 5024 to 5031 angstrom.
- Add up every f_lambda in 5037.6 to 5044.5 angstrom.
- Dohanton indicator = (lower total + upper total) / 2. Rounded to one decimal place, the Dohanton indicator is 64.6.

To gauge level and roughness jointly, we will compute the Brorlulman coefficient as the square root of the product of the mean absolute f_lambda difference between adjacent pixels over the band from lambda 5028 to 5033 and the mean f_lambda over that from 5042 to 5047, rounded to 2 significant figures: 1.3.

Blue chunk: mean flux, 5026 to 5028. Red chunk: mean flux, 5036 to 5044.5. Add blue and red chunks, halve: 10.70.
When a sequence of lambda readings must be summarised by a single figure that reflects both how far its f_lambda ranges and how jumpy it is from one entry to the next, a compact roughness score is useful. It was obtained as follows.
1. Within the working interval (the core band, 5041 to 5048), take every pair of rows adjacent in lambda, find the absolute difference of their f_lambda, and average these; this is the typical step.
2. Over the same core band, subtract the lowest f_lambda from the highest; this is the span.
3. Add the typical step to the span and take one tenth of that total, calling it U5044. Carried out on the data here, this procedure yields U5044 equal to 0.15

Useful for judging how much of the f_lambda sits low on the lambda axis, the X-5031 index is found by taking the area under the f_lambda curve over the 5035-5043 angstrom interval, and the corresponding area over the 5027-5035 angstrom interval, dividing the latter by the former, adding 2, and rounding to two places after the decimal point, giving 2.99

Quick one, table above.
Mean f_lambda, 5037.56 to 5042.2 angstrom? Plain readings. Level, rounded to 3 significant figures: 10.9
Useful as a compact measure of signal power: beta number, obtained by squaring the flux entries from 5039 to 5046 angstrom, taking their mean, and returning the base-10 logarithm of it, 2.10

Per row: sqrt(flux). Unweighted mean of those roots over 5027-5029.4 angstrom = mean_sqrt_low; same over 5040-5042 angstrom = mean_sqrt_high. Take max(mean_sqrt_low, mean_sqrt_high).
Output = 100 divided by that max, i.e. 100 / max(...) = 29.8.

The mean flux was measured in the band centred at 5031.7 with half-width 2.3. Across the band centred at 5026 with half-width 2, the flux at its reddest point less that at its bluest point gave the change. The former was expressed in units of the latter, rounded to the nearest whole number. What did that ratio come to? 47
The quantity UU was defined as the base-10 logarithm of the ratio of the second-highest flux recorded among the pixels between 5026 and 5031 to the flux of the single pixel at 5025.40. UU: 0.012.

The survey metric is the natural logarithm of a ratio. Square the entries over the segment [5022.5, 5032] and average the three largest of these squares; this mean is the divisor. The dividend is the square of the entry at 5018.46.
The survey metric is -0.28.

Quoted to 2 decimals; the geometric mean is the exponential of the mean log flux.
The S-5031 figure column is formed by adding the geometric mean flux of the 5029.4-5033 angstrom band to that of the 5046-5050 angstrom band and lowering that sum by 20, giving 1.50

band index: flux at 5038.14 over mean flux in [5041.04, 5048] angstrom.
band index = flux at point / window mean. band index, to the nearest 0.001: 0.949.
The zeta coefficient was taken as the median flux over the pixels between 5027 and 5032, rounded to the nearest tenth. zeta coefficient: 10.6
